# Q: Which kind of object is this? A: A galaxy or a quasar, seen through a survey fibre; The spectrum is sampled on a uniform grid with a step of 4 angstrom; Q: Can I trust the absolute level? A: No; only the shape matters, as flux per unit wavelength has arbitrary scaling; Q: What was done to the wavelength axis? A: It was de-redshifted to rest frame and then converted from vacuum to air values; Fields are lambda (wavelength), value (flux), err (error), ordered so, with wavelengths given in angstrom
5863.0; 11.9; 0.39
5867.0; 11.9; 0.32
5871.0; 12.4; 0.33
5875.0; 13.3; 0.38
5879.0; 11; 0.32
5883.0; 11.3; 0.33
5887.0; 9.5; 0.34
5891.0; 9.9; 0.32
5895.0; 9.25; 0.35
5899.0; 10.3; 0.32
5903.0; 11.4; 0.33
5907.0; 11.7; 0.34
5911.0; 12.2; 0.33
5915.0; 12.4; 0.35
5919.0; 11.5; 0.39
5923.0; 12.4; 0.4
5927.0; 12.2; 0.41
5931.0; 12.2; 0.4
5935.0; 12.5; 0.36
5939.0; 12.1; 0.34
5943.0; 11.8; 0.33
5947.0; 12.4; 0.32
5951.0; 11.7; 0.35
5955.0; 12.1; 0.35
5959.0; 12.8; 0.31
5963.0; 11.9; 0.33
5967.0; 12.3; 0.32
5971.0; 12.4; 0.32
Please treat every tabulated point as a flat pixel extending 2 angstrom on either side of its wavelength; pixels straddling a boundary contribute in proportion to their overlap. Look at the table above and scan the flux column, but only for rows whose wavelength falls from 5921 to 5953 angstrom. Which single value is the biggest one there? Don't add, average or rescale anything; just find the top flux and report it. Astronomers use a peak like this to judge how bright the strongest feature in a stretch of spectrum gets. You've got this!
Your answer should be 12.5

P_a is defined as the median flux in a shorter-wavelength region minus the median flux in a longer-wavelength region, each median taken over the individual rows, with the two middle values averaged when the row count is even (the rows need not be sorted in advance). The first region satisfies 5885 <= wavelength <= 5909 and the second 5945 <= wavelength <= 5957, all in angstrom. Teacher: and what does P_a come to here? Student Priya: -2.0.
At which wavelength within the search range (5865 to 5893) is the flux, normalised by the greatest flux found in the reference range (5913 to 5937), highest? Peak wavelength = 5875.0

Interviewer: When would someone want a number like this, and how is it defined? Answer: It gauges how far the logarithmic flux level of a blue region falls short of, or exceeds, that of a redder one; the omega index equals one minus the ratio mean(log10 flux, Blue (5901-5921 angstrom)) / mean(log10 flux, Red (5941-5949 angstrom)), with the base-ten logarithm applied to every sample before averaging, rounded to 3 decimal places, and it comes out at 0.009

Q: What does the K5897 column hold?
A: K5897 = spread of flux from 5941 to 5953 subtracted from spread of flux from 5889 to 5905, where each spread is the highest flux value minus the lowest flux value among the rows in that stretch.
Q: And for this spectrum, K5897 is 1.45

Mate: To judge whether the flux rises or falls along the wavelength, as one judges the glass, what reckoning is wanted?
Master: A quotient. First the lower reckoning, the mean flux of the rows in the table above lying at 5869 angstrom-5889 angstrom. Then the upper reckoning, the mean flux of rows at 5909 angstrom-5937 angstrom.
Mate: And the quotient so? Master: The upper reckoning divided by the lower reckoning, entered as 1.06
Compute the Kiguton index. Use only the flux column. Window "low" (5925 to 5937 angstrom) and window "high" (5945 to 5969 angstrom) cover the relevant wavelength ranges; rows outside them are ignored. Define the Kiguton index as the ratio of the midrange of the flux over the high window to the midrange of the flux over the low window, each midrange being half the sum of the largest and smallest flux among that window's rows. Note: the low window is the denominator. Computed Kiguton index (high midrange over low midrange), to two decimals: 0.99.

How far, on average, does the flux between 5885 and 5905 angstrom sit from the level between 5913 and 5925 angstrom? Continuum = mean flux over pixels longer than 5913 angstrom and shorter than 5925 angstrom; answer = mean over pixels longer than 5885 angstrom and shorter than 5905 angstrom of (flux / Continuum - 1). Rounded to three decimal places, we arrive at -0.168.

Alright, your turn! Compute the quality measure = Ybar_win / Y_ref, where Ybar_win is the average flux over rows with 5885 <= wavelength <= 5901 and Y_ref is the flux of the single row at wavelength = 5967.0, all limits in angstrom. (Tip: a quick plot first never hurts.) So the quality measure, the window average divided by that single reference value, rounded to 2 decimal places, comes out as 0.79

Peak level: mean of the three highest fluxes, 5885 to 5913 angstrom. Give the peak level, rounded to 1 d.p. 11.8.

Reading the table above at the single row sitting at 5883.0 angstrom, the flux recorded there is 11.3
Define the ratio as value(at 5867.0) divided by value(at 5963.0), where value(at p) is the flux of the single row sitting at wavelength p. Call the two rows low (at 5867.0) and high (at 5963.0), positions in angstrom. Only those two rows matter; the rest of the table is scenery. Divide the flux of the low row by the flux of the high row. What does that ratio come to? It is 1.00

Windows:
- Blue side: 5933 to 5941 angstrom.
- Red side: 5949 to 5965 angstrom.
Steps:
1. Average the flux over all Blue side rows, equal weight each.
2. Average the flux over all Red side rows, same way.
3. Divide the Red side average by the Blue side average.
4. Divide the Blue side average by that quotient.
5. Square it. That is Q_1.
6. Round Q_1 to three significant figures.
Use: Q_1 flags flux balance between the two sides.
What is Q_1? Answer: 156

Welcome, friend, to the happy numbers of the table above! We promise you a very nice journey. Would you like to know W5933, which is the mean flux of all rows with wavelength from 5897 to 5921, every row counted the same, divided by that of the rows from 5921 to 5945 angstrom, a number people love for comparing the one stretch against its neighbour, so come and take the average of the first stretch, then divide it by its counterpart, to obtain 0.95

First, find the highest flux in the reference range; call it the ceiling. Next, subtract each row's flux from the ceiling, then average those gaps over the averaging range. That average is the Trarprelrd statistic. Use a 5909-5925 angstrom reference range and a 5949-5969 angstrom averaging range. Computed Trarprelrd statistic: 0.24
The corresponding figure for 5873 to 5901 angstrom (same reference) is 1.75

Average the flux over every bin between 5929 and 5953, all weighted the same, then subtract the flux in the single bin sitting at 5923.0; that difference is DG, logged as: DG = -0.3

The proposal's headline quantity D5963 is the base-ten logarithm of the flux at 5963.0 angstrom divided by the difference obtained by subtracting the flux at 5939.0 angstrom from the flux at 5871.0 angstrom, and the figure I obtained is 1.6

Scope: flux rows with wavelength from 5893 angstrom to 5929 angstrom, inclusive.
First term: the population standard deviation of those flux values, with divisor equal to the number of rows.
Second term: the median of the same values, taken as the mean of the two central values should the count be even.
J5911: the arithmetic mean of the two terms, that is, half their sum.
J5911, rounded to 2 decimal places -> 6.35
